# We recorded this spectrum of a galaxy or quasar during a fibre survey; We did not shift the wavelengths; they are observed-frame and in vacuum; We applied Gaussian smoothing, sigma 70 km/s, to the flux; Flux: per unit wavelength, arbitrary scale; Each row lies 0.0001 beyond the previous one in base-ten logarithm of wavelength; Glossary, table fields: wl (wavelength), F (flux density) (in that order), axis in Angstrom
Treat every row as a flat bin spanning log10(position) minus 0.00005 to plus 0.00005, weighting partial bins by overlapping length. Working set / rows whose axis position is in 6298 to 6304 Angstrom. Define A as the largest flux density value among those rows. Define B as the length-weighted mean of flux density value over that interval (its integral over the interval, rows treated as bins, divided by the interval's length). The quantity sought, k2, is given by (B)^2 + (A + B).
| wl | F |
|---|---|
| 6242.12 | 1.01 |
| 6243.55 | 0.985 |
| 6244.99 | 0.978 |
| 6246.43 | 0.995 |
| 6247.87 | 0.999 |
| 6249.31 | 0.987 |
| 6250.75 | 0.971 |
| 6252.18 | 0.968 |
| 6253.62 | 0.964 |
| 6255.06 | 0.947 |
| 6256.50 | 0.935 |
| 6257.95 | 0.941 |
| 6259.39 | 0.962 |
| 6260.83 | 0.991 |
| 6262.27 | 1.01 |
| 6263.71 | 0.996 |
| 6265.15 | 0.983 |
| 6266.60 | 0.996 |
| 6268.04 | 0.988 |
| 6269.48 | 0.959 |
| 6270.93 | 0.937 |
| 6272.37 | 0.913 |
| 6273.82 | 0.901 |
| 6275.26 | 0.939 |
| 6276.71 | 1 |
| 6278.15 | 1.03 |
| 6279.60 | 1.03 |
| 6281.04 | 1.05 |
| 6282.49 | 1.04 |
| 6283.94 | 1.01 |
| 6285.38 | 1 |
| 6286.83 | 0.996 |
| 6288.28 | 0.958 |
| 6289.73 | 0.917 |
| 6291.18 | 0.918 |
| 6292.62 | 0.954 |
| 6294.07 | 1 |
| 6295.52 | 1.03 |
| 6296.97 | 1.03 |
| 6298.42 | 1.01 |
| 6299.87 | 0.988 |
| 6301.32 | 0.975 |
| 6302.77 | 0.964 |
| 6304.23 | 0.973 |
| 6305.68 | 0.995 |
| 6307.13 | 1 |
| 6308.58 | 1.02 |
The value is 2.95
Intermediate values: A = 1.01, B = 0.98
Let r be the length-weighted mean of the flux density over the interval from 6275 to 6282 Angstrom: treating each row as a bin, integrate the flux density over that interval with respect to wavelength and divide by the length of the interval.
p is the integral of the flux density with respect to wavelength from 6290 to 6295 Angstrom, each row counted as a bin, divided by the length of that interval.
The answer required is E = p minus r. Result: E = -0.06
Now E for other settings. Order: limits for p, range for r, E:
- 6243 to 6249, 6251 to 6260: 0.03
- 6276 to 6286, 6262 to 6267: 0.03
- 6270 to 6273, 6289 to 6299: -0.05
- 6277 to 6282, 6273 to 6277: 0.10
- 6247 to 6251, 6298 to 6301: -0.01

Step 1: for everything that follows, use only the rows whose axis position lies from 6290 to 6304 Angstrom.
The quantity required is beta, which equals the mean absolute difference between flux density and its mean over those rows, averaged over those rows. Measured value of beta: 0.029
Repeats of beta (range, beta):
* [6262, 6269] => 0.007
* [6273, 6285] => 0.040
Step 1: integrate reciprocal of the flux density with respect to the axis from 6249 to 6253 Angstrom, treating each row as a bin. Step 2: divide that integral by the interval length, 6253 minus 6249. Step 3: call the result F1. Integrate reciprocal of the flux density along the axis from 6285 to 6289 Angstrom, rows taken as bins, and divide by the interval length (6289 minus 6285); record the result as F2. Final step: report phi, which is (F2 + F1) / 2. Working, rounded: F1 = 1.03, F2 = 1.02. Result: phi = 1.02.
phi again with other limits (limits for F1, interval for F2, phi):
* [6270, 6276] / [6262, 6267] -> 1.04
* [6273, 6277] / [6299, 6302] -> 1.04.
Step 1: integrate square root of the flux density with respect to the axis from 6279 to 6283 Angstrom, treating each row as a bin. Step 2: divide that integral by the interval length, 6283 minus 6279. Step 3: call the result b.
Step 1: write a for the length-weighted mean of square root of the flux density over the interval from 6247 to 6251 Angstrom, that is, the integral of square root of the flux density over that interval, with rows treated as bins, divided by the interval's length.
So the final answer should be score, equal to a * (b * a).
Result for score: 1.006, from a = 0.99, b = 1.02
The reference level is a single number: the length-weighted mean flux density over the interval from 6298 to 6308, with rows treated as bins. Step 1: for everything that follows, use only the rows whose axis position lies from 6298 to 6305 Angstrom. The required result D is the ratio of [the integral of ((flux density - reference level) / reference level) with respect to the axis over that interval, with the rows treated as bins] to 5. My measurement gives -0.008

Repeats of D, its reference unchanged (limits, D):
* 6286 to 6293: -0.053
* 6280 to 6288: 0.049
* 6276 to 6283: 0.062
